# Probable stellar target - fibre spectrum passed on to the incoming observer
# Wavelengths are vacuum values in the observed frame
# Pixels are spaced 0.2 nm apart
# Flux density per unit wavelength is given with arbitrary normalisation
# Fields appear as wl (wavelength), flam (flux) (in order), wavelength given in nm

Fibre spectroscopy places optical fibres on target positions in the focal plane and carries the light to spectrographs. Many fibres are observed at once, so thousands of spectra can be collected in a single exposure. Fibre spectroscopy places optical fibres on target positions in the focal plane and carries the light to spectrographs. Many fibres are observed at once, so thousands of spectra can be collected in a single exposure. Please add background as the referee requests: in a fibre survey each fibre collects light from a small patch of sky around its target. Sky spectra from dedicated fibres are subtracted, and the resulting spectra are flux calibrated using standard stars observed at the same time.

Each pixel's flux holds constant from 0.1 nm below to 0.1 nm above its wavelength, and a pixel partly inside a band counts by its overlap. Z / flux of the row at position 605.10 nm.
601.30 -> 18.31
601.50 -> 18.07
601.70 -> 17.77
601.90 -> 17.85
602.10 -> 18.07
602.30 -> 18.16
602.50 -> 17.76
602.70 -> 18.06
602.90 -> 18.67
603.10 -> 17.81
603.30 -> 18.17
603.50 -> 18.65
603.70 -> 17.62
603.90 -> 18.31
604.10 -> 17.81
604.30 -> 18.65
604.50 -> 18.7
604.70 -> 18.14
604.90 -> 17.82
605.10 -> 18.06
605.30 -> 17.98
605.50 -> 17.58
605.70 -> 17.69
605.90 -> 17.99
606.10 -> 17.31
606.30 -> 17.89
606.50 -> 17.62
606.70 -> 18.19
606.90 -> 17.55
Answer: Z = 18.06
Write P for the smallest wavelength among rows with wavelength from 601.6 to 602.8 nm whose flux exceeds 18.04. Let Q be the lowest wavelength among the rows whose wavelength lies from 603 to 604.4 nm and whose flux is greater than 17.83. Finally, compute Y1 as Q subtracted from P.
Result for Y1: -1.20 nm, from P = 602.10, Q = 603.30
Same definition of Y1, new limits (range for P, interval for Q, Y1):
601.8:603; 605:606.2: -3.00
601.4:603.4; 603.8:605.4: -2.40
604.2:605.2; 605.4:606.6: -1.60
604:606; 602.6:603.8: 1.60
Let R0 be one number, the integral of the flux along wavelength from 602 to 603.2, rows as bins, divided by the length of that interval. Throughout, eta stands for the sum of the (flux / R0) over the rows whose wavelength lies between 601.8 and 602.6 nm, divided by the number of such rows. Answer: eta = 0.99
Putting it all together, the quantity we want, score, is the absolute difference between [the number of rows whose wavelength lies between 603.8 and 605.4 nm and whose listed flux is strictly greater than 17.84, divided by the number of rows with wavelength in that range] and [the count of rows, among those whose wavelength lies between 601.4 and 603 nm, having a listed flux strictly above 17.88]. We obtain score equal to 4.25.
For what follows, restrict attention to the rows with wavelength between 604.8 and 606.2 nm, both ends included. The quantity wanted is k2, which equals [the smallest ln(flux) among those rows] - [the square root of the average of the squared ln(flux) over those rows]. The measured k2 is -0.026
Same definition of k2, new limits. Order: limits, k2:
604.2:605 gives -0.028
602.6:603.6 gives -0.025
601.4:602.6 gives -0.010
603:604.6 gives -0.033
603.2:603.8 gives -0.029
